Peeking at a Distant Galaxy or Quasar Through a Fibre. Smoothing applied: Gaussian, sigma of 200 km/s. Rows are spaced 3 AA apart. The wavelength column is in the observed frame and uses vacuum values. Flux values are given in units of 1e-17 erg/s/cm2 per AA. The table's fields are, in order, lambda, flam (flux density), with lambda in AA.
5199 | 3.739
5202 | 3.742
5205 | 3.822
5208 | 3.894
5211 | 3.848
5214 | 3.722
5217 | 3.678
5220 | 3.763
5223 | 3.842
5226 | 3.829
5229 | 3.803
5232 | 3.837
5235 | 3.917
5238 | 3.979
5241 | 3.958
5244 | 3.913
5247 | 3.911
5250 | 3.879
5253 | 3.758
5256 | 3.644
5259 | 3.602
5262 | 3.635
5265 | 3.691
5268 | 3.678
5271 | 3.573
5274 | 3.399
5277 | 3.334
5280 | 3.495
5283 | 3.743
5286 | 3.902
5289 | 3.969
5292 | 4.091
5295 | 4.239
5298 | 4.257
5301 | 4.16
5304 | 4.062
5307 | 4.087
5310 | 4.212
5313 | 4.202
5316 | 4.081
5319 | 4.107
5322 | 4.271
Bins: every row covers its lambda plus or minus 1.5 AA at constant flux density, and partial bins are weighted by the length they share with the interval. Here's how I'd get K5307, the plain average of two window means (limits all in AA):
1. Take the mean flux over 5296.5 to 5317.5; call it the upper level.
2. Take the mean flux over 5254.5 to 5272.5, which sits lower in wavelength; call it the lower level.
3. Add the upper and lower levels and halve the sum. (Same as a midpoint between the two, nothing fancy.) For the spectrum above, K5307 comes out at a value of 3.89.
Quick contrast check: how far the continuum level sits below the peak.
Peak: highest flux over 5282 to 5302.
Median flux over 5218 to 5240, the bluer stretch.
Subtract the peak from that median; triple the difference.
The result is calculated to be -1.3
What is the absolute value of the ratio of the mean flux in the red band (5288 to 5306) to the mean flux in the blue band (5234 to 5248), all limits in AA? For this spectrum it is 1.05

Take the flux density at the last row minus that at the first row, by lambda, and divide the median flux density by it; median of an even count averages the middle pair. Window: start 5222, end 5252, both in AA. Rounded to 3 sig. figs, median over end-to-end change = 105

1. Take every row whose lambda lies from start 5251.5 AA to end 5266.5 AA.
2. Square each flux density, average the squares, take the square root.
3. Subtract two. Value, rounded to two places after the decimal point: 1.67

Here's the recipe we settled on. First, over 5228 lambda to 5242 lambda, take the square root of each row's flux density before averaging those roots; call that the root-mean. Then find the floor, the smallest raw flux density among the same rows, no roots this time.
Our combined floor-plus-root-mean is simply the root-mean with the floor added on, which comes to 5.78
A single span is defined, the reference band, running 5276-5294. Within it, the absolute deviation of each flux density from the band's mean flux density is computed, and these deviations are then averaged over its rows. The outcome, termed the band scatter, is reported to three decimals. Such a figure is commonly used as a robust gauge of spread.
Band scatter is 0.232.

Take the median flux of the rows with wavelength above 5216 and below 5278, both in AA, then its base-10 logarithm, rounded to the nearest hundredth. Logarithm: 0.58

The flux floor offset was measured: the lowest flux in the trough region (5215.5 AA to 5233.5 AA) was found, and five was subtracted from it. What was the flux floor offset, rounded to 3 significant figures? -1.32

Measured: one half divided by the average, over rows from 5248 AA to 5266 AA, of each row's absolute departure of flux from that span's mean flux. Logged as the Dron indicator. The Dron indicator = 6.4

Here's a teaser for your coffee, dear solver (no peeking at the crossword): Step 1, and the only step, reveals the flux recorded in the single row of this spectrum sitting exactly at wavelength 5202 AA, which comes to 3.742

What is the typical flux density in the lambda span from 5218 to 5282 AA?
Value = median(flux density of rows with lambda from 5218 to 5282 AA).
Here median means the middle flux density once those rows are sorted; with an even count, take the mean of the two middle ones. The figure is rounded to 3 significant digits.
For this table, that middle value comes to 3.76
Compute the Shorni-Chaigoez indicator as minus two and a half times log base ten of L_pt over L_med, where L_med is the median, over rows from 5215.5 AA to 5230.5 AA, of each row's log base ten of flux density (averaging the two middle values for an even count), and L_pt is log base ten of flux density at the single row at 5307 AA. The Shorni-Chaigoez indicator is -0.057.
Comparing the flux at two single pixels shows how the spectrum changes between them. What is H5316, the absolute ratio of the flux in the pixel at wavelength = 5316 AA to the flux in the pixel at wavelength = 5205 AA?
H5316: 1.07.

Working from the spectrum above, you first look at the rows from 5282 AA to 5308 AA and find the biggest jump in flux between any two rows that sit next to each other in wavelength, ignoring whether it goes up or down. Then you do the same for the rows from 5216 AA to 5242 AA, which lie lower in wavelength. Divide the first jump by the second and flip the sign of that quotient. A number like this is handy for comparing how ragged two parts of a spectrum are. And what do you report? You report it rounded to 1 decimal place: -1.9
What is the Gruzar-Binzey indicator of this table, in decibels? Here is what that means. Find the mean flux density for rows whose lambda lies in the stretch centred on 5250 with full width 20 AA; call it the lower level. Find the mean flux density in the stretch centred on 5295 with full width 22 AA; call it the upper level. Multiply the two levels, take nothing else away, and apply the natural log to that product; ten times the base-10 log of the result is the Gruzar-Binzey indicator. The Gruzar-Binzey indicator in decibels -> 4.39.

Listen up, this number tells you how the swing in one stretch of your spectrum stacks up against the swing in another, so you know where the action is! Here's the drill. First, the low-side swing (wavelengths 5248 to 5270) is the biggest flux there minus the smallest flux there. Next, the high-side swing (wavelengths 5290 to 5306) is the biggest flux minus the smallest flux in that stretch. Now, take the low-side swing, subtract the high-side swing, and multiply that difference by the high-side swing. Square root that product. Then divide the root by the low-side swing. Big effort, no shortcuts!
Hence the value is 0.46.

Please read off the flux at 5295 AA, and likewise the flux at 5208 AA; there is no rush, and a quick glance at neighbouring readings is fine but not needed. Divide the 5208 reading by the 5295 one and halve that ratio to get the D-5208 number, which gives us 0.459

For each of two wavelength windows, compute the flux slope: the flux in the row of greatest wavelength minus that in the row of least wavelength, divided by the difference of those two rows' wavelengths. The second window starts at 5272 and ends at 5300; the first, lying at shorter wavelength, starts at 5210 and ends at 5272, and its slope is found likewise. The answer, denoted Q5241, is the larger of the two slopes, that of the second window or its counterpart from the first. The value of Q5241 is 0.04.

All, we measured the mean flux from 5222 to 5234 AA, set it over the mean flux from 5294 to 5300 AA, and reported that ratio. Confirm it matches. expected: 0.90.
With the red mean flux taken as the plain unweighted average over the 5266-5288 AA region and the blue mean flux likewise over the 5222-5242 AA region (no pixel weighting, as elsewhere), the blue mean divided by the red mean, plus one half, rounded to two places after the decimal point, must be 1.58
